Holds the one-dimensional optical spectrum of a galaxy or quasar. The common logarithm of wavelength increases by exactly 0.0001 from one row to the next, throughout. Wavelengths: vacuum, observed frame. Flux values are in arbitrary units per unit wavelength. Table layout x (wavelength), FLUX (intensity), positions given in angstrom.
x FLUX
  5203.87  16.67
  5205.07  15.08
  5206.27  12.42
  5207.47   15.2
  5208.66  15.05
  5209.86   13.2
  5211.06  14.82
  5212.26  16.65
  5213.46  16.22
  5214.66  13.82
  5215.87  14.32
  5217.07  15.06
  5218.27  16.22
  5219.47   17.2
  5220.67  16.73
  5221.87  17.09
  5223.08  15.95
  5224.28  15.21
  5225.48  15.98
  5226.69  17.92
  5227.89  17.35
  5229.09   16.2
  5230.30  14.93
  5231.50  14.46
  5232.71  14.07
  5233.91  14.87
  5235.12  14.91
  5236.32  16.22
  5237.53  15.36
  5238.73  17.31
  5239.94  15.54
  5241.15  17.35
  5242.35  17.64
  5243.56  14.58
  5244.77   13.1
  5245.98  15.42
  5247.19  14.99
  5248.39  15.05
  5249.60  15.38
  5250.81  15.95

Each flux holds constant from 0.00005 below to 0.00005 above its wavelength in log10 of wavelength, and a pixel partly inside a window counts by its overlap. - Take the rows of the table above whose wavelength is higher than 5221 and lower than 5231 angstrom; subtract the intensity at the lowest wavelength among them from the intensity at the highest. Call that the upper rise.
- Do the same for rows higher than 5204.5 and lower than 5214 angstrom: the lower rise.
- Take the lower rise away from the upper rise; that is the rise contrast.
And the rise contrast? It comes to -3.3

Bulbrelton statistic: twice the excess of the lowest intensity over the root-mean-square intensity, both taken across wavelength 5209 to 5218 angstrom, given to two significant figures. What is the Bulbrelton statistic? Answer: -3.4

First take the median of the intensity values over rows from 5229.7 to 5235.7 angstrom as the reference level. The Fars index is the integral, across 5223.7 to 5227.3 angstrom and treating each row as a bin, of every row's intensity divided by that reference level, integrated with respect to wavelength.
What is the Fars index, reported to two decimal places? 3.97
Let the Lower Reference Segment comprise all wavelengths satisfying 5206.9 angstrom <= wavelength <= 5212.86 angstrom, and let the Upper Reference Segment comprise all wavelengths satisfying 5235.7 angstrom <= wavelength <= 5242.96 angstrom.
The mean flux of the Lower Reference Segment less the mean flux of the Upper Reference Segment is -1.6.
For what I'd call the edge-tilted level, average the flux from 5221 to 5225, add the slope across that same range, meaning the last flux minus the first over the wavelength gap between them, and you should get 15.3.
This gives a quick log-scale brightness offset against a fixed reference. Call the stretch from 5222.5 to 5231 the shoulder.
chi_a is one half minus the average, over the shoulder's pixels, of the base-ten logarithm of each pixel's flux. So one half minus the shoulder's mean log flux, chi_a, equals -0.709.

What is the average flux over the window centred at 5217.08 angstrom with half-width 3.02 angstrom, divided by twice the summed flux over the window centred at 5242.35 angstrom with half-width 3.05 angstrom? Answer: 0.098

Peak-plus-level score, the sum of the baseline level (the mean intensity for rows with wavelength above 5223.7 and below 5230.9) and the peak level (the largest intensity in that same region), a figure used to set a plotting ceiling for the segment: 34.2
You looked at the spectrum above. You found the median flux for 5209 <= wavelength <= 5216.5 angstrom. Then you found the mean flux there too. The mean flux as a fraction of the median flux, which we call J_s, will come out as 1.02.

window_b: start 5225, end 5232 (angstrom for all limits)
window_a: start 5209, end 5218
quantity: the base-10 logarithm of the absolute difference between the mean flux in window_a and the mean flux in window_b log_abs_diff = 0.10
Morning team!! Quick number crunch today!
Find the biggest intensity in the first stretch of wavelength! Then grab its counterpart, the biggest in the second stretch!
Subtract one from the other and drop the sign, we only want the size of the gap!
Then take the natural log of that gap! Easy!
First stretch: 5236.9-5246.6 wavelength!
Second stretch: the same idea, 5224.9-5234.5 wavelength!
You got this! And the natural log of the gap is -1.27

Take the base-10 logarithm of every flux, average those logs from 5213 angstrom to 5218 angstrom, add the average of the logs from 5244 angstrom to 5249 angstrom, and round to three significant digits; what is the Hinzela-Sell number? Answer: 2.34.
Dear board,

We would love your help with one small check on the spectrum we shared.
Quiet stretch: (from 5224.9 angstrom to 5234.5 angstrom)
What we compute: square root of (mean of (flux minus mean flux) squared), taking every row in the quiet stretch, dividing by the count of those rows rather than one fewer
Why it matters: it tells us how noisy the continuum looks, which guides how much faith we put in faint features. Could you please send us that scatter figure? 1.30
